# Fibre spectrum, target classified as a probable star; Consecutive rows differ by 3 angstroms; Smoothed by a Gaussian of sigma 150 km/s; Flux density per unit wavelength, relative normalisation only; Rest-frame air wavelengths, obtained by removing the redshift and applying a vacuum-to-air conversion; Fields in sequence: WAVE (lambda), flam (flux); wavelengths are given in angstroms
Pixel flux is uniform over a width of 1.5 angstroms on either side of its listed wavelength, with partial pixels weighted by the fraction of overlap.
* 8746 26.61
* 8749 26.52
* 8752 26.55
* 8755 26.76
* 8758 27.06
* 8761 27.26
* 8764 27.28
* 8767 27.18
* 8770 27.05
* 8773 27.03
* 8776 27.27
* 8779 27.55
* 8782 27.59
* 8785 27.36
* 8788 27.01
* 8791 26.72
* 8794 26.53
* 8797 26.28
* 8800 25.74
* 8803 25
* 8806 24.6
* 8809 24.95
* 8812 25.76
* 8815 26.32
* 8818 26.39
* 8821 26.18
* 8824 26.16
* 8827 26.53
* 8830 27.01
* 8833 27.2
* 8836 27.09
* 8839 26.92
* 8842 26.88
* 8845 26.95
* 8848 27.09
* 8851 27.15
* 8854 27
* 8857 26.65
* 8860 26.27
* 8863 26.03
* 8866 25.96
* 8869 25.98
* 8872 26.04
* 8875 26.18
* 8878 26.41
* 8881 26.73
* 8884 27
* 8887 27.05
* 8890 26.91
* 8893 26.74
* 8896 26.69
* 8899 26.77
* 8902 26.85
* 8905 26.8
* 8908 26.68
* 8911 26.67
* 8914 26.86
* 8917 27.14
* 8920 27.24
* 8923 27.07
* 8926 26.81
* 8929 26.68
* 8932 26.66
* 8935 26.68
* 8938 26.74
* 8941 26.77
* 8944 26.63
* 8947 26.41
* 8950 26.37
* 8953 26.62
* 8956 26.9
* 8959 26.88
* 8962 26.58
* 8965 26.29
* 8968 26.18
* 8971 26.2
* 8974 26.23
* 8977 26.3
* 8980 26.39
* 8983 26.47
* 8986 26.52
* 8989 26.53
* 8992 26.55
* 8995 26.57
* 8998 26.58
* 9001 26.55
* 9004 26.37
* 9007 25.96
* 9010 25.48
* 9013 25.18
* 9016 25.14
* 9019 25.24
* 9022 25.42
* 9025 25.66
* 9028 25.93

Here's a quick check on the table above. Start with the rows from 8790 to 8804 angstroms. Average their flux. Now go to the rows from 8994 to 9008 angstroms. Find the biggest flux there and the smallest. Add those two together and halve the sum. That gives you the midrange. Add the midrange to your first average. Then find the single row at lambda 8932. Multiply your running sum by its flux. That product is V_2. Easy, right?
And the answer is 1395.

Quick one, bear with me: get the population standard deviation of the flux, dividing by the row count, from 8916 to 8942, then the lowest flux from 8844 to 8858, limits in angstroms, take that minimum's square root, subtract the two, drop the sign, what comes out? 4.95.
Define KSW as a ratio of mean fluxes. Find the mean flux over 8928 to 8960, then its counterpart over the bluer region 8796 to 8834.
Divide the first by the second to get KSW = 1.03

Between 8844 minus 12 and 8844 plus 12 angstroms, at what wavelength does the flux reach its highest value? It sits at 8833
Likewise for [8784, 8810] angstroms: 8785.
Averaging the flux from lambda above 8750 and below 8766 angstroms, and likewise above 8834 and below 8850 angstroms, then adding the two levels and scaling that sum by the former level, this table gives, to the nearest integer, 1456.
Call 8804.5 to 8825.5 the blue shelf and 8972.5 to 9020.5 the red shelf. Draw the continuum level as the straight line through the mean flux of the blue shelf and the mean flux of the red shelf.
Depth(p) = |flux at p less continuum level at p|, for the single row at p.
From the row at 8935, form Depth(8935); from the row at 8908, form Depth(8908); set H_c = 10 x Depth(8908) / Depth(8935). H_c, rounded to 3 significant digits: 10.8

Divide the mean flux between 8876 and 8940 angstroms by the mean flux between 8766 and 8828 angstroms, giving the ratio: 1.014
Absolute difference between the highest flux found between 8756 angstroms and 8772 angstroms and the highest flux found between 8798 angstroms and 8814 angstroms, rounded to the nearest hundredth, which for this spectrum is 1.52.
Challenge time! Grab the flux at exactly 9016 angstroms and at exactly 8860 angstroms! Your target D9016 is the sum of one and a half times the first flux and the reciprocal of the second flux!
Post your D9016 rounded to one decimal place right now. 37.7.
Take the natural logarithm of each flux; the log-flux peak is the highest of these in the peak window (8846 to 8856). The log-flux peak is 3.30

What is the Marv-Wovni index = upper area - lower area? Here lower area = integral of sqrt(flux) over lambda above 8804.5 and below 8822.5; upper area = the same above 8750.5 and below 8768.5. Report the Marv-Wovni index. 2.3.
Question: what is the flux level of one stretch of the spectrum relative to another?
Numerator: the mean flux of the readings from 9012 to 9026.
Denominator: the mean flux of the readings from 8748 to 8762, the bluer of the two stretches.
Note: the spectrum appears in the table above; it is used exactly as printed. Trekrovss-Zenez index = 0.944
